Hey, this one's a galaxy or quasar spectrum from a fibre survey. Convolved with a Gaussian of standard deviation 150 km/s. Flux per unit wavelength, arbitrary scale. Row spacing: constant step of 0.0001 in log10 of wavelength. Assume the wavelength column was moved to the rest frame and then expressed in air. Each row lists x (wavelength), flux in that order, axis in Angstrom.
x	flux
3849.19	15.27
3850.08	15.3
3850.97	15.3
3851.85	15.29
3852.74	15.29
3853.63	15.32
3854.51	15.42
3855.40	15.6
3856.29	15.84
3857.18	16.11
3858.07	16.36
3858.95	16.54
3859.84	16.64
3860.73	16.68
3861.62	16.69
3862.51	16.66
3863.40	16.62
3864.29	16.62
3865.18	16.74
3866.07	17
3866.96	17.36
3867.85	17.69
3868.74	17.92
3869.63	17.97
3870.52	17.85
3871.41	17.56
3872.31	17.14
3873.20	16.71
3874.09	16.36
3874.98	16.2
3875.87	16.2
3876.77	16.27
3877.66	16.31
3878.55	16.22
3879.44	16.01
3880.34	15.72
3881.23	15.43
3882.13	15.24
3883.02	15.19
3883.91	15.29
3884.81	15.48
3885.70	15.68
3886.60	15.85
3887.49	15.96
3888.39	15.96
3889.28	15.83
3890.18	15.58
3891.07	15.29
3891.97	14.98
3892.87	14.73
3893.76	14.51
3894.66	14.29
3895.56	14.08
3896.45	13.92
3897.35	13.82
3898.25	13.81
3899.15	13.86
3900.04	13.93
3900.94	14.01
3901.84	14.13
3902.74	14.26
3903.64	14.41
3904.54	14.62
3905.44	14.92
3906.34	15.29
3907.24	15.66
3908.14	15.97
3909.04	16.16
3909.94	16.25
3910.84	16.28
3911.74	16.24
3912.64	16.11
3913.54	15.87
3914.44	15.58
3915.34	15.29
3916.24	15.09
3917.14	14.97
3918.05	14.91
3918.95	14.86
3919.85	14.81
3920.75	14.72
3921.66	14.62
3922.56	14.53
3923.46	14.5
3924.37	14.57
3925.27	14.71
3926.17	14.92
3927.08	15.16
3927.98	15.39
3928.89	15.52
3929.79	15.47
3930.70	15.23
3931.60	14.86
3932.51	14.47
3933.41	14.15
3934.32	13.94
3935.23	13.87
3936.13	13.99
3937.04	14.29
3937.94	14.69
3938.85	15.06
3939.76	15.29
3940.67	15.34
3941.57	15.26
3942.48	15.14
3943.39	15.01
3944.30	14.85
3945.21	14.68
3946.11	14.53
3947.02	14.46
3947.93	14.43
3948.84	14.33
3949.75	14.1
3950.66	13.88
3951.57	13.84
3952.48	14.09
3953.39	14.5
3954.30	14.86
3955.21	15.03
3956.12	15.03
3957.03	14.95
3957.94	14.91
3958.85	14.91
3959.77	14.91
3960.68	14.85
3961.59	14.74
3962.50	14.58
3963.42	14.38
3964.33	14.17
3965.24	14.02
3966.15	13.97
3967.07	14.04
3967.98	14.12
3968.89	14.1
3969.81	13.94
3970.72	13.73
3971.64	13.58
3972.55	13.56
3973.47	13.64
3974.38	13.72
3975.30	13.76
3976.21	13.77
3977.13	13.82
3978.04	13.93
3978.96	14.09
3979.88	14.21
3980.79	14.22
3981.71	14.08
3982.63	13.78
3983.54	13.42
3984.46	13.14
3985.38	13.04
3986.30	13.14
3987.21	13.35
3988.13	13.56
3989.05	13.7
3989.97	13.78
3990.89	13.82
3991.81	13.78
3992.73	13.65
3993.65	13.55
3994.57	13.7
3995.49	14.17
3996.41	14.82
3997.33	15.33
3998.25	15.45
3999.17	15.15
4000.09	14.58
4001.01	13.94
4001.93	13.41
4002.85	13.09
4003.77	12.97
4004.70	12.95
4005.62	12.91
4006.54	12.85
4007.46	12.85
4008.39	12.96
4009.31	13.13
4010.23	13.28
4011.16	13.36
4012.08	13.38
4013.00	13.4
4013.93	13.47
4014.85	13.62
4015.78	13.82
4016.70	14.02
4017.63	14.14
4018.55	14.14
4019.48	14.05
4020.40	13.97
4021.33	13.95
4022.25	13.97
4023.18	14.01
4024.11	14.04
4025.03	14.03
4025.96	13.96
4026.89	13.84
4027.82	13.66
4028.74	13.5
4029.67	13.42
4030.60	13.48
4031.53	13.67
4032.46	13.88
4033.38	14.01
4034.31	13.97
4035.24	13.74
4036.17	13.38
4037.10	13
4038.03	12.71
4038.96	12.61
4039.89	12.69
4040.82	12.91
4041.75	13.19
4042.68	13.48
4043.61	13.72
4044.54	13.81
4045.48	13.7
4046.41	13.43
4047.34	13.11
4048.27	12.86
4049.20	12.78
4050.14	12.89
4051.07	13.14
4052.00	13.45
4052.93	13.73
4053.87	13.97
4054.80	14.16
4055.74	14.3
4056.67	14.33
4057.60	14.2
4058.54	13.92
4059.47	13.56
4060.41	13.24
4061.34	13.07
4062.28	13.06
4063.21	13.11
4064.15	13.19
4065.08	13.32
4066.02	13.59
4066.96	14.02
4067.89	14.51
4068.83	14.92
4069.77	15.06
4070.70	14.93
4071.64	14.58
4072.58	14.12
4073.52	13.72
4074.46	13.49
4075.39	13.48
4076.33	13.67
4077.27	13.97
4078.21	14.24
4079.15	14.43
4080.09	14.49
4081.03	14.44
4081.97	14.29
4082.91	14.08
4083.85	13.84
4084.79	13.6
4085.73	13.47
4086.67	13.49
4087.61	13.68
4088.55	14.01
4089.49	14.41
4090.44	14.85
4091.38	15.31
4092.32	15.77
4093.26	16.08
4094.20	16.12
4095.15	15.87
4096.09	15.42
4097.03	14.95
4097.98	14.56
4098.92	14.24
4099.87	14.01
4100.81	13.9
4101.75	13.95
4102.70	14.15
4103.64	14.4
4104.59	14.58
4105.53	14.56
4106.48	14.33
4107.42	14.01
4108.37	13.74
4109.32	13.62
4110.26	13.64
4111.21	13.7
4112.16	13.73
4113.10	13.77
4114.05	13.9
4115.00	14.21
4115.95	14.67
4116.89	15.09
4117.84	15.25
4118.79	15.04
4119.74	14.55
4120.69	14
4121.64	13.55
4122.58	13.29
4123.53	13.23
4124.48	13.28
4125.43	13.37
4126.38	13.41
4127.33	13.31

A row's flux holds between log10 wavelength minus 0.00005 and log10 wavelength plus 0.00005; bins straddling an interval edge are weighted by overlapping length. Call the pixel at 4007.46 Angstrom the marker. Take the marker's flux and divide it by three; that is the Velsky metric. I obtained 4.28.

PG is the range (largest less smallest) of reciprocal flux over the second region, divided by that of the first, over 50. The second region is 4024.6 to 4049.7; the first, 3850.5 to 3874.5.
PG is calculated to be 0.016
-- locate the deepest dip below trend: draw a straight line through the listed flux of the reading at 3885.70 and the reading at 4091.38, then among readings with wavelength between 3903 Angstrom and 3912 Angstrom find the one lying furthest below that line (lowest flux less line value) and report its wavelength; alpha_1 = 3903.64 Angstrom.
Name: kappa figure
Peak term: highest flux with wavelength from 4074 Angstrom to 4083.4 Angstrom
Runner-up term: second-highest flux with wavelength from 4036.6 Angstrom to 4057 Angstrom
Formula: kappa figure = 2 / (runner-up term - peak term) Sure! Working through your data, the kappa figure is -10.5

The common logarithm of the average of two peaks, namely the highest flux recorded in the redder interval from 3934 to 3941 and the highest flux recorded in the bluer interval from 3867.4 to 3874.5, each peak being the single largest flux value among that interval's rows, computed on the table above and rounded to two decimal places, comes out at 1.22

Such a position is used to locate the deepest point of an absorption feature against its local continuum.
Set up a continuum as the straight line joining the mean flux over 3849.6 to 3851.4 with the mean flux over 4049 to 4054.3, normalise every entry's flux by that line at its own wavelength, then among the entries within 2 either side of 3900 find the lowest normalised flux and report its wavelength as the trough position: 3898.25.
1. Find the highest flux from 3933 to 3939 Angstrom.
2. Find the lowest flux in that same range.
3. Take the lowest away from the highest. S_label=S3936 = 1.2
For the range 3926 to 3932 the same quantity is 0.7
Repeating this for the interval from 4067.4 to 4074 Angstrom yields 1.3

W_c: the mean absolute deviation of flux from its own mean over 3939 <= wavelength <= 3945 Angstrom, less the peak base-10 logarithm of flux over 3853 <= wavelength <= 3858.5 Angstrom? -1.07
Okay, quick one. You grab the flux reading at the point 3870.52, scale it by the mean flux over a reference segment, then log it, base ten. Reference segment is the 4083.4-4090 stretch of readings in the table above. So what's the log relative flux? 0.11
